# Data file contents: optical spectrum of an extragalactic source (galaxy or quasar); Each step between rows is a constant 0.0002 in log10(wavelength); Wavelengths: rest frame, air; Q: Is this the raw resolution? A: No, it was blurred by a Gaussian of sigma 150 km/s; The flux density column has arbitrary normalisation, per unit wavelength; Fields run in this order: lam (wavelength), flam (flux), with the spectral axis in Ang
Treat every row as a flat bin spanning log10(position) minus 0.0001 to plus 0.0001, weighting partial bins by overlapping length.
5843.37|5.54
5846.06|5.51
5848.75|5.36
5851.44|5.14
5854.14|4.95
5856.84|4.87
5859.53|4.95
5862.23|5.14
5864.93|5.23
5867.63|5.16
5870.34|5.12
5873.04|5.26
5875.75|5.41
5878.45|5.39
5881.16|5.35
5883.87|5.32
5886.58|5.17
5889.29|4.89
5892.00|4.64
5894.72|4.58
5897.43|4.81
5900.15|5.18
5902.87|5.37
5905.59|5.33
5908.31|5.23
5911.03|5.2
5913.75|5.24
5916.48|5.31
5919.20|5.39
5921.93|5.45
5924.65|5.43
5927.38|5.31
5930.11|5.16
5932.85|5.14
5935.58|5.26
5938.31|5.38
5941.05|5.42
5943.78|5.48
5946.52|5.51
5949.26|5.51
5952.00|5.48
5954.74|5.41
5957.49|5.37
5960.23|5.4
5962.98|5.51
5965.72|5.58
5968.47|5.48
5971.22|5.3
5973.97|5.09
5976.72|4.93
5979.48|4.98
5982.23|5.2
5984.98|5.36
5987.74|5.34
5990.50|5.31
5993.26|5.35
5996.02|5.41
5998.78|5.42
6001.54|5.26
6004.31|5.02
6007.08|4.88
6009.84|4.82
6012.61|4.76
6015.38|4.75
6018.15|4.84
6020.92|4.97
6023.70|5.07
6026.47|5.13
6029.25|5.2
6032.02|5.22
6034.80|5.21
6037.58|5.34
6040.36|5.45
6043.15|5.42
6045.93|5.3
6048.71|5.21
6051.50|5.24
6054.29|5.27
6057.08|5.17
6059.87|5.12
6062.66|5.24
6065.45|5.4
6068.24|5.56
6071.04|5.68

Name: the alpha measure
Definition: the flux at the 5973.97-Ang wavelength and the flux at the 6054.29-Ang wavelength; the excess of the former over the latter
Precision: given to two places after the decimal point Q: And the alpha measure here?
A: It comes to -0.18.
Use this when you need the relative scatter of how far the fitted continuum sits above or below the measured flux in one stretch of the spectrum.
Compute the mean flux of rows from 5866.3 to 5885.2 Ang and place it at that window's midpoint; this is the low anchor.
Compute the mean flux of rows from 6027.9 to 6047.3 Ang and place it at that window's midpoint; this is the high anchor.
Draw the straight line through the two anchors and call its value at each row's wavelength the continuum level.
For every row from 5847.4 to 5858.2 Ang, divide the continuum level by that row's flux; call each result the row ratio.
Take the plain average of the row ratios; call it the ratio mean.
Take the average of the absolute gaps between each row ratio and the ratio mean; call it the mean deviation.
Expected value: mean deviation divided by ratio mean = 0.033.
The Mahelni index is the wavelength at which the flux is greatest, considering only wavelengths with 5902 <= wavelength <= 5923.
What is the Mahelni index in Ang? 5921.93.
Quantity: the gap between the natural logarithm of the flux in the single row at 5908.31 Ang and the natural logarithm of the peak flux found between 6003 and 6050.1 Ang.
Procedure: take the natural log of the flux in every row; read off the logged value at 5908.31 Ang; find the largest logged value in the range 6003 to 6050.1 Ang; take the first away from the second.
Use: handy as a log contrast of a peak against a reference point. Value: 0.041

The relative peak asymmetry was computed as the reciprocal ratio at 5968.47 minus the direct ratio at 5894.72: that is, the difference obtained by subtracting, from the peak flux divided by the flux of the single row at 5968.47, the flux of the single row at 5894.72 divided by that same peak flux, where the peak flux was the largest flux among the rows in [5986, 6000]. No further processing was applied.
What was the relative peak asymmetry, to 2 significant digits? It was 0.14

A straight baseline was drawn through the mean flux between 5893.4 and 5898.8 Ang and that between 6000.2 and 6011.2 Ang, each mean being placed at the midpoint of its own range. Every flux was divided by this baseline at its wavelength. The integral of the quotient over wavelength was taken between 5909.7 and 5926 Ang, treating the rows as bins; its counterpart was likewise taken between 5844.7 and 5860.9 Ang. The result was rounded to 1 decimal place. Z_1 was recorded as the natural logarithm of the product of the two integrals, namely 5.8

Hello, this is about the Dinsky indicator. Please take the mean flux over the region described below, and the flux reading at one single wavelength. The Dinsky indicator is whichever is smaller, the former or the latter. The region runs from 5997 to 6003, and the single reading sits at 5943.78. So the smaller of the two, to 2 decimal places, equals 5.34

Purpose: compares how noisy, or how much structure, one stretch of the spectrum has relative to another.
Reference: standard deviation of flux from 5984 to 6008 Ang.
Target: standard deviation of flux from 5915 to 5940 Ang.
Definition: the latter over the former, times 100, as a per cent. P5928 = 60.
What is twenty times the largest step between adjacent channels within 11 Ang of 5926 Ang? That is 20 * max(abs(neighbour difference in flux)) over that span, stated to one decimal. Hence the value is 3.0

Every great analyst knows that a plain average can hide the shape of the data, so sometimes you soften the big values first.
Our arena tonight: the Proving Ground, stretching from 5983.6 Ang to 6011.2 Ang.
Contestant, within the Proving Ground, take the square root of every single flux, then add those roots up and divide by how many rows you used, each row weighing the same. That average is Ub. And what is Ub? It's 2.284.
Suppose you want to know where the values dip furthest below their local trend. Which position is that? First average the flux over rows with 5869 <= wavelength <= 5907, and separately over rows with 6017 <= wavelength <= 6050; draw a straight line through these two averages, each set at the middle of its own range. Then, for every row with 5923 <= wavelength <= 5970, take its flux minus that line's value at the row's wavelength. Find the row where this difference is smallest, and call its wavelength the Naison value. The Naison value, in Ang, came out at 5932.85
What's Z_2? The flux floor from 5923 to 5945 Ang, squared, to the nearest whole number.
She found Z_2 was 26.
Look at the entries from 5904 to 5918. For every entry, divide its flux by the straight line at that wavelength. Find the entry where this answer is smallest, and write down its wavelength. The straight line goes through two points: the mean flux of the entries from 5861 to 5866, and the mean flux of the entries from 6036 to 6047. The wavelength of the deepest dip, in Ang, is 5911.03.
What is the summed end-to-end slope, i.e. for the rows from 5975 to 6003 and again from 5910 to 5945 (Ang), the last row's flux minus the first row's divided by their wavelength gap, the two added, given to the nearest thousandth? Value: 0.022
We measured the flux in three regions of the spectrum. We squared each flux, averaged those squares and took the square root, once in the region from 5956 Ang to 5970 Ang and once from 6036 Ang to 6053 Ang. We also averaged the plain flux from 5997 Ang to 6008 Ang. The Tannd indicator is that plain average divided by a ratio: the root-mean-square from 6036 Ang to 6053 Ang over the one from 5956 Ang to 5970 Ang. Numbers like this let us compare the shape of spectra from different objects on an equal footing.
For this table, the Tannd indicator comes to 5.3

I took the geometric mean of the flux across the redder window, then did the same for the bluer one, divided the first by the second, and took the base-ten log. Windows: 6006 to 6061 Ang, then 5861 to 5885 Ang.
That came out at -0.012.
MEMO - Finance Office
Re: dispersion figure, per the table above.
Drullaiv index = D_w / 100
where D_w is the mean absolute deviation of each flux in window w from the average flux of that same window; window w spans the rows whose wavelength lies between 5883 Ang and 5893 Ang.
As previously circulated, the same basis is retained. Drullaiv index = 0.0024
